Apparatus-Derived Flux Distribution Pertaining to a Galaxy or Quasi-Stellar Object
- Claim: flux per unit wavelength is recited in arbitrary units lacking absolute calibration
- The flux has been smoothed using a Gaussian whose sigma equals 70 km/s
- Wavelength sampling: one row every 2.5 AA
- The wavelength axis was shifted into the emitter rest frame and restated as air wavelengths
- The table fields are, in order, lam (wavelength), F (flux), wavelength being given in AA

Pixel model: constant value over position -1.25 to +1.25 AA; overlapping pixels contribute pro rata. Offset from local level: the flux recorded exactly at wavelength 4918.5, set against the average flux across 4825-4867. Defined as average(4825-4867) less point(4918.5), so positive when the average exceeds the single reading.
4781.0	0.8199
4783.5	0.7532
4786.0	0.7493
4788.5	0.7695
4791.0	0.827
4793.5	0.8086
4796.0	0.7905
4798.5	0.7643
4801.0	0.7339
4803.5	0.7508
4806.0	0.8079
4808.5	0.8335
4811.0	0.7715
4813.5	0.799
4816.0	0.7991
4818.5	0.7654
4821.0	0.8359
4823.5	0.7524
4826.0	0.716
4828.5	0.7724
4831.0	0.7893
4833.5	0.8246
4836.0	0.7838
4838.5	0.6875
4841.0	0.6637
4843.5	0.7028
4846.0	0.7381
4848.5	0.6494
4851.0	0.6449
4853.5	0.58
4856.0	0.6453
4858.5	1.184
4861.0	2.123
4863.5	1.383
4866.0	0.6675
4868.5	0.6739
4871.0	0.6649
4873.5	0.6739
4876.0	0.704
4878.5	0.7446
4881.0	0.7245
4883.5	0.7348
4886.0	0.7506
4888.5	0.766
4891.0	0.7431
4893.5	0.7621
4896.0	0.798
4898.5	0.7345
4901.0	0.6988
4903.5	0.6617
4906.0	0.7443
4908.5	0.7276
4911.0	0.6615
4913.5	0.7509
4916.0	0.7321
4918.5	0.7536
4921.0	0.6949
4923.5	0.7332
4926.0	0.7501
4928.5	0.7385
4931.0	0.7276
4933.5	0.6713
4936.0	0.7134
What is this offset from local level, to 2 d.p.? 0.10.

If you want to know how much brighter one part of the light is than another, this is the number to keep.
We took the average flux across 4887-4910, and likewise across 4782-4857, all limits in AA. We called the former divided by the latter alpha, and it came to 0.98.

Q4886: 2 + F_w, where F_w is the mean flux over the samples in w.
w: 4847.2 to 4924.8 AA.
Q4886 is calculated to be 2.79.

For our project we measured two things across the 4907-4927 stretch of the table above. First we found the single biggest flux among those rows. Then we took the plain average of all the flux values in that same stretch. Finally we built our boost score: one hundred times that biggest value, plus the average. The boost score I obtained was 76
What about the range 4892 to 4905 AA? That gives 81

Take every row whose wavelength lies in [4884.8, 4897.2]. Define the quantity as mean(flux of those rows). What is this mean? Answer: 0.76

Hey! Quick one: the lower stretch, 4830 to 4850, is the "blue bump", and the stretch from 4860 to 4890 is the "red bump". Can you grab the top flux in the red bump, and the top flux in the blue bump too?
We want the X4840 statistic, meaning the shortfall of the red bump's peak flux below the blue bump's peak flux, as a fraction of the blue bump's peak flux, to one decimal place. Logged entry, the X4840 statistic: -1.6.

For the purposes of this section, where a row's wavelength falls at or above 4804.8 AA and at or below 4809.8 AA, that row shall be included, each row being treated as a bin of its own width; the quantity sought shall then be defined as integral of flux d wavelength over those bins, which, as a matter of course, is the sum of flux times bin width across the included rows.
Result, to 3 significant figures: 4.10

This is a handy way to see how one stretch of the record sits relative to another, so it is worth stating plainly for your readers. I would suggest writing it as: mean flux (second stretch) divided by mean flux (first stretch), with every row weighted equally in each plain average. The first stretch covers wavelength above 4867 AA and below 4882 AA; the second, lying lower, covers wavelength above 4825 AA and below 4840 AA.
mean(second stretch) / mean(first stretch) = 1.09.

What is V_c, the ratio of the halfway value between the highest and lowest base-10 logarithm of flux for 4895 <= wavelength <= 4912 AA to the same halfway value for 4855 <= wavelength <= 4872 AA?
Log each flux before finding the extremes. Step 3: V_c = -2.0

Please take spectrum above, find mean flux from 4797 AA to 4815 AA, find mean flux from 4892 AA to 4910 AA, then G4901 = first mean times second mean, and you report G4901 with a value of 0.571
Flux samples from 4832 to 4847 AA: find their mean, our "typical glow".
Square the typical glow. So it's 0.54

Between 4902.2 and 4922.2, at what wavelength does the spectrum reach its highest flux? 4918.5 AA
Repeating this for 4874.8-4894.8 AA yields 4888.5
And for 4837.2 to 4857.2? 4846.0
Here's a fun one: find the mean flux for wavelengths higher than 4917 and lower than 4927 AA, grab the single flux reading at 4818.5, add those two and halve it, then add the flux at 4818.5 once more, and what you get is 1.51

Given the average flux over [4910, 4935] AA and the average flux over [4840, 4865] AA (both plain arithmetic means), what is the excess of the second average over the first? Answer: 0.21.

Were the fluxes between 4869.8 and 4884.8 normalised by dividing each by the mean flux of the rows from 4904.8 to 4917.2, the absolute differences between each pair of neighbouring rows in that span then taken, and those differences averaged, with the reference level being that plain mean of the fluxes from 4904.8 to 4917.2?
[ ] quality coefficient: 0.03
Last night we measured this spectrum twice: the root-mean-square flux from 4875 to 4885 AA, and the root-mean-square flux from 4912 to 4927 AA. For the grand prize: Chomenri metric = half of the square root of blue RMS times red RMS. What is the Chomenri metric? 0.366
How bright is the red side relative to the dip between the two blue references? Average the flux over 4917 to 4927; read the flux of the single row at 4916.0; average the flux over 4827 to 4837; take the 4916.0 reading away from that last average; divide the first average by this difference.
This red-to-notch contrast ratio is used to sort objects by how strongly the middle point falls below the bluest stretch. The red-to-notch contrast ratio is 12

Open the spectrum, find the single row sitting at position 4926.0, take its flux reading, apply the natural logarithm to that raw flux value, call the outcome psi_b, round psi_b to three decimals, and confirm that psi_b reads -0.288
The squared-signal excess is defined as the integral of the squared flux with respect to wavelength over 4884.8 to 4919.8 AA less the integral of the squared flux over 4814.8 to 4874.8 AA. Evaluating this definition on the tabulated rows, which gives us -28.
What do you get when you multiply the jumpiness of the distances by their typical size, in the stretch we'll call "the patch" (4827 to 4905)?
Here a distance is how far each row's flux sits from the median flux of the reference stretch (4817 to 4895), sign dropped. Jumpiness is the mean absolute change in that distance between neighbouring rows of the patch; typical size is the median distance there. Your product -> 0.0057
